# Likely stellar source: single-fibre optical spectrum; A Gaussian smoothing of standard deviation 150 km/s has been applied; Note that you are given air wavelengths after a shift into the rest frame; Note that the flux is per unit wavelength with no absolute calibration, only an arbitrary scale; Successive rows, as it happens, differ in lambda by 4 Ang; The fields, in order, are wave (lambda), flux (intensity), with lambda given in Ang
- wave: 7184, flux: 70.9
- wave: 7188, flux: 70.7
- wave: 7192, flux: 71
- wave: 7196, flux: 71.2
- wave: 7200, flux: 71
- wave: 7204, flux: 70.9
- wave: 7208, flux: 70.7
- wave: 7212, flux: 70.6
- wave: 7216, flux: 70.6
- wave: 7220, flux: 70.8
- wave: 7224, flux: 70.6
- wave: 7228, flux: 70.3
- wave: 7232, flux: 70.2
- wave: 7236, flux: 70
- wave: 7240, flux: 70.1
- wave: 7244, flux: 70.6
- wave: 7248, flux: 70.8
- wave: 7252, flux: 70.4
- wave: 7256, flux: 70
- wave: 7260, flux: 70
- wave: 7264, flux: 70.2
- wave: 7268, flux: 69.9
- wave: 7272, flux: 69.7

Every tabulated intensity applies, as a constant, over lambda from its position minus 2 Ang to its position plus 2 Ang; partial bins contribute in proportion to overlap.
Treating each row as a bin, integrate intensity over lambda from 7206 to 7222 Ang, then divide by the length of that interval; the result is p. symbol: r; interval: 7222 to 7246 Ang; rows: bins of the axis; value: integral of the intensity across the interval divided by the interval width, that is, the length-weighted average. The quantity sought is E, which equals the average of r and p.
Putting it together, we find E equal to 70.5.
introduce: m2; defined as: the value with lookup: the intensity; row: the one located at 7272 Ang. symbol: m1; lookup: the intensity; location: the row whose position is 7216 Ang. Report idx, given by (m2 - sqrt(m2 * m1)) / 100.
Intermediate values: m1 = 70.6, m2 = 69.7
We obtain -0.004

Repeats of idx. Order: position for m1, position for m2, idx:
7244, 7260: -0.003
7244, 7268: -0.003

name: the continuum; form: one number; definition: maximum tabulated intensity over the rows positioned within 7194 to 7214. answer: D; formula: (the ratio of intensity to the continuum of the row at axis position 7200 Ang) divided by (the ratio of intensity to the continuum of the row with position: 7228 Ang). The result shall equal 1.01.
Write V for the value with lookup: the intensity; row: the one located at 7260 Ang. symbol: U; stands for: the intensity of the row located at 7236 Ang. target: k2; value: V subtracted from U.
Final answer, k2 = 0.0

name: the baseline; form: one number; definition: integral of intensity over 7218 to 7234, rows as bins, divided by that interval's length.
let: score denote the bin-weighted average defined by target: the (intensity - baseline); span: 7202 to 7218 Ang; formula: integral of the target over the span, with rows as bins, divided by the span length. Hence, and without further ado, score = 0.2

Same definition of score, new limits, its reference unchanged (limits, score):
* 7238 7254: 0.0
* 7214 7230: 0.1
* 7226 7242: -0.3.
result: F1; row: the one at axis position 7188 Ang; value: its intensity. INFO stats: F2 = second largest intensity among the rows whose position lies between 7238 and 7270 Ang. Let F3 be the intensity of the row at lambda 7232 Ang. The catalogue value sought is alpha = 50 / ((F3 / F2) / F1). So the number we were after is 3555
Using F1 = 70.7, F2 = 70.6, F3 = 70.2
